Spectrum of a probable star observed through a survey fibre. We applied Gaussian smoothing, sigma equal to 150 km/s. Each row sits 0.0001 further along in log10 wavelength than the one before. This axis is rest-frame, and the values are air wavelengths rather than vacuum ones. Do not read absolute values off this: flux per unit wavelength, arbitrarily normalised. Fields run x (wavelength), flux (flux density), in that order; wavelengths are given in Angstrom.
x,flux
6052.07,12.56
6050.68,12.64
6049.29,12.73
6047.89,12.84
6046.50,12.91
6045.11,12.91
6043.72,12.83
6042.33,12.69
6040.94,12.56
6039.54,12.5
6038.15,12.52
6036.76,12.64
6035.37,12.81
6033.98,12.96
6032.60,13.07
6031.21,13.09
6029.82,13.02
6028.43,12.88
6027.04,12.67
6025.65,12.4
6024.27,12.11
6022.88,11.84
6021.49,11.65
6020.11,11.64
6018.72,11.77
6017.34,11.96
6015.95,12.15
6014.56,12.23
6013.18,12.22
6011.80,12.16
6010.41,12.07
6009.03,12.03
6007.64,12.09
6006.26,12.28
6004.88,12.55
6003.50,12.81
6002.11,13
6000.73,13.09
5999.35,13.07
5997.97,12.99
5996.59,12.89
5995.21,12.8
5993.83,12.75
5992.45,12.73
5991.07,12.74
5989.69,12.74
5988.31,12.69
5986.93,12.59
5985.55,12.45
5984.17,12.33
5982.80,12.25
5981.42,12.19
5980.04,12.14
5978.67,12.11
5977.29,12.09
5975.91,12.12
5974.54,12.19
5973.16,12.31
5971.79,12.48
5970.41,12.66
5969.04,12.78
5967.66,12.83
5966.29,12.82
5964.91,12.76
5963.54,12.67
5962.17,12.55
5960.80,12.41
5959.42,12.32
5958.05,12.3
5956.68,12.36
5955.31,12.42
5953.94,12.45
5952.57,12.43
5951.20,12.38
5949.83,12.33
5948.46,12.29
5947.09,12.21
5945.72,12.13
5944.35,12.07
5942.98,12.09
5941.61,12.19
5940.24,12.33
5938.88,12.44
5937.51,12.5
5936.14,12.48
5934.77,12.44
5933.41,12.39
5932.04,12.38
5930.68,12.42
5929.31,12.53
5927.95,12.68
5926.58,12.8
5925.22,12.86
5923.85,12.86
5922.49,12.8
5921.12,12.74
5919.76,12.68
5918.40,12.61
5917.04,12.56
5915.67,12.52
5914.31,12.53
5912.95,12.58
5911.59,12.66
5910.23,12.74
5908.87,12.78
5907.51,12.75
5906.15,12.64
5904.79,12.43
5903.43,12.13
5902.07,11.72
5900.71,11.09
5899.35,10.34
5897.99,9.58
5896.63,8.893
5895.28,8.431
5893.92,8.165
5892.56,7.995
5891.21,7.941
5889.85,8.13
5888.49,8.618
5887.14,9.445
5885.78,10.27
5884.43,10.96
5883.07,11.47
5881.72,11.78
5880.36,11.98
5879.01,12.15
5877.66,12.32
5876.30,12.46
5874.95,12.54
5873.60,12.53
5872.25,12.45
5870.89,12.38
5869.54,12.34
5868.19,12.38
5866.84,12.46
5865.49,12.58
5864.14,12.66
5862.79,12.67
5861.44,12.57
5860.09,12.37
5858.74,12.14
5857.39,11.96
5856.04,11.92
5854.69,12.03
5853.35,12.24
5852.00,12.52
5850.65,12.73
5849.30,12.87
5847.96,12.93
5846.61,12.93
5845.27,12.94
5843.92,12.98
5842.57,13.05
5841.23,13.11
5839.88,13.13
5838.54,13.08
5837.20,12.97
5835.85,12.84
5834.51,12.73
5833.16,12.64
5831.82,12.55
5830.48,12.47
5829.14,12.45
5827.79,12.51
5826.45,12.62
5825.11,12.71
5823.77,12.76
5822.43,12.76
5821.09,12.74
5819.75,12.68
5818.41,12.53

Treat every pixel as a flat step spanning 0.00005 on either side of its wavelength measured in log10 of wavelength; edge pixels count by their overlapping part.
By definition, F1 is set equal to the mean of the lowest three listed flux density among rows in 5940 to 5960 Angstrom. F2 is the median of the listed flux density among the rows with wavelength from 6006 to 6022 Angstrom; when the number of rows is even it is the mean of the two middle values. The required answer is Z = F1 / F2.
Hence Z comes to 1.00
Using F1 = 12.1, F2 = 12.1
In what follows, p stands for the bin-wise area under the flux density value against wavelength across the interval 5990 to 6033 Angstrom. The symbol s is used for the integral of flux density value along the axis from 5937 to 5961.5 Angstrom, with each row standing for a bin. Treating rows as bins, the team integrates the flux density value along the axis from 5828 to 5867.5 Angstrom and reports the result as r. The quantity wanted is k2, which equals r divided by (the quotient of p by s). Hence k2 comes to 281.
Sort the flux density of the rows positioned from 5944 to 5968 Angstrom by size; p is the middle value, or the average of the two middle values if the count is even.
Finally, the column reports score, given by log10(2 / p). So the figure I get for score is -0.792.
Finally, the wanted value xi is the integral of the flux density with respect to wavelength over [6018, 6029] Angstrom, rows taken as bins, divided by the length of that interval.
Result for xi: 12.1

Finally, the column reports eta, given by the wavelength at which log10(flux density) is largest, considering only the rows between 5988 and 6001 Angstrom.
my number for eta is 6000.73 Angstrom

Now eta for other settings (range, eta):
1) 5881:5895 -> 5881.72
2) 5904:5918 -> 5908.87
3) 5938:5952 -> 5938.88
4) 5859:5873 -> 5862.79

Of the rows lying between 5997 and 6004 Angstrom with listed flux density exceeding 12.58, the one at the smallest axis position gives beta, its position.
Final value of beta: 5997.97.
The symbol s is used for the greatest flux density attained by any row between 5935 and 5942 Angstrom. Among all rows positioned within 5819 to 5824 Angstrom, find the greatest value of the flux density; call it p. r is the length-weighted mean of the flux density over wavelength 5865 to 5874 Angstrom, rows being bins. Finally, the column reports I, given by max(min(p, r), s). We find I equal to 12.5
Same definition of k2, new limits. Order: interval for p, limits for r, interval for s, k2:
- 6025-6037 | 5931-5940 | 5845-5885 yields 359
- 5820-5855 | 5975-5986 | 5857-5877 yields 75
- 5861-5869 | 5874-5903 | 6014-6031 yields 620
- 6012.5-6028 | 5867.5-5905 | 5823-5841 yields 496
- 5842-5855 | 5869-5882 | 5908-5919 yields 134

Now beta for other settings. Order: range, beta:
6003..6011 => 6003.50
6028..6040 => 6028.43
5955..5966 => 5963.54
